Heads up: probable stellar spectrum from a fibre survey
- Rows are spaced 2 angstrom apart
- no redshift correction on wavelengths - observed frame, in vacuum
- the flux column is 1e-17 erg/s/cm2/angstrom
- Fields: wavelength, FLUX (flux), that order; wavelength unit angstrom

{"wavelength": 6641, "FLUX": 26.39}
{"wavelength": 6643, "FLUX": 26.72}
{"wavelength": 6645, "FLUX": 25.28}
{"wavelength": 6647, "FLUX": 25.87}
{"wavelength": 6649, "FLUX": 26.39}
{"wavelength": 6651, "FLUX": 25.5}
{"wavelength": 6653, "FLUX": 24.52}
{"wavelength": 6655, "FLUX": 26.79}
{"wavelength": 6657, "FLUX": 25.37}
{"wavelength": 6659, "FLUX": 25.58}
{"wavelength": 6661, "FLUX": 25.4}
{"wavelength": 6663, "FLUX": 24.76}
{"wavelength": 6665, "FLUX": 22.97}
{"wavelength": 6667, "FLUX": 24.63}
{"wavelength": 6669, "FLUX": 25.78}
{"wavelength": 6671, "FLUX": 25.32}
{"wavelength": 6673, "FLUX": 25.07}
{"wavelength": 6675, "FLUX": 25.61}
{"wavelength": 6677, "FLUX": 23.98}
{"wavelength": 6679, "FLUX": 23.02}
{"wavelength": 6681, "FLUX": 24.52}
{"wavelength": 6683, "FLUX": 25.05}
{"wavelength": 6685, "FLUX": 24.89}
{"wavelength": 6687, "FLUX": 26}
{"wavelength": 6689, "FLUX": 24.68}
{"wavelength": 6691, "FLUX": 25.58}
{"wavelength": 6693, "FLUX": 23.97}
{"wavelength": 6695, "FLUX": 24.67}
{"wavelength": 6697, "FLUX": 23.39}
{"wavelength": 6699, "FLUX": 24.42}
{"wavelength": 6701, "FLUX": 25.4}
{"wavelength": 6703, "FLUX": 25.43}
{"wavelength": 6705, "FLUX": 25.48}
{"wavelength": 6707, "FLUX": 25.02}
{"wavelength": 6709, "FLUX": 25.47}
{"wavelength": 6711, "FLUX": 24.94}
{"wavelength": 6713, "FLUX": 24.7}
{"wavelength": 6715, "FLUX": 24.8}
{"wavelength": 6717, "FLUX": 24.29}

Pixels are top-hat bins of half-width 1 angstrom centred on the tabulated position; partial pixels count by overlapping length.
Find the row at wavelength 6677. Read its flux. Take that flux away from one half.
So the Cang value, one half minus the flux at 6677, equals -23.5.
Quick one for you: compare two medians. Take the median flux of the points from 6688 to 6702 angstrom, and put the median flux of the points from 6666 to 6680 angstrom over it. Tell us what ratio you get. 1.02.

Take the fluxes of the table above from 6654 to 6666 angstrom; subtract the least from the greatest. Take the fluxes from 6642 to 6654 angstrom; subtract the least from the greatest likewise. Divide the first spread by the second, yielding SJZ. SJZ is 1.7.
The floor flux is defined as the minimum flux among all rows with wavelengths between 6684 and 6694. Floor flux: 23.97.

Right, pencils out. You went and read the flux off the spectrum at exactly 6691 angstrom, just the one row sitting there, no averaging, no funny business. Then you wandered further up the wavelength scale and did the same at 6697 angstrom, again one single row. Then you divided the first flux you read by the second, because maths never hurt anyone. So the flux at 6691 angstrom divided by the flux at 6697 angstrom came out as 1.09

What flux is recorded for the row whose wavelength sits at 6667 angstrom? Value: 24.63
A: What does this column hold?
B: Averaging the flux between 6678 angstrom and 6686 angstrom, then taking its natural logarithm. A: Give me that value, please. 3.19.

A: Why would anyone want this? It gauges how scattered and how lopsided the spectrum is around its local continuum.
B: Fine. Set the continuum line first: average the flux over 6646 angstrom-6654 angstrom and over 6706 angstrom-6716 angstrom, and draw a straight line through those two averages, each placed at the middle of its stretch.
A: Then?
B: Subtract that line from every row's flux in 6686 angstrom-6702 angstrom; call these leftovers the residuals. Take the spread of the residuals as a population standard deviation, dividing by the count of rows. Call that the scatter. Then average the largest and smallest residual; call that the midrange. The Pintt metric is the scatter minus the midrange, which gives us 1.3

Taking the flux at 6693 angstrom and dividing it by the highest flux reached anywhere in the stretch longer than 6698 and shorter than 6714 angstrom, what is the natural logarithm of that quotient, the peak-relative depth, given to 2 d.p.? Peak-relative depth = -0.06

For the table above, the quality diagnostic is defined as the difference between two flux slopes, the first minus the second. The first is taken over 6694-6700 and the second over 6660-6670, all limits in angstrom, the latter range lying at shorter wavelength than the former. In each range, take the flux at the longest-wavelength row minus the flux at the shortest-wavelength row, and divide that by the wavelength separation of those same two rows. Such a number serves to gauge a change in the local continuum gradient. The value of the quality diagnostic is -0.1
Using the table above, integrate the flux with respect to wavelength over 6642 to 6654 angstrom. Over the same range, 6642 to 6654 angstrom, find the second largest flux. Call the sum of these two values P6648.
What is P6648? 335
